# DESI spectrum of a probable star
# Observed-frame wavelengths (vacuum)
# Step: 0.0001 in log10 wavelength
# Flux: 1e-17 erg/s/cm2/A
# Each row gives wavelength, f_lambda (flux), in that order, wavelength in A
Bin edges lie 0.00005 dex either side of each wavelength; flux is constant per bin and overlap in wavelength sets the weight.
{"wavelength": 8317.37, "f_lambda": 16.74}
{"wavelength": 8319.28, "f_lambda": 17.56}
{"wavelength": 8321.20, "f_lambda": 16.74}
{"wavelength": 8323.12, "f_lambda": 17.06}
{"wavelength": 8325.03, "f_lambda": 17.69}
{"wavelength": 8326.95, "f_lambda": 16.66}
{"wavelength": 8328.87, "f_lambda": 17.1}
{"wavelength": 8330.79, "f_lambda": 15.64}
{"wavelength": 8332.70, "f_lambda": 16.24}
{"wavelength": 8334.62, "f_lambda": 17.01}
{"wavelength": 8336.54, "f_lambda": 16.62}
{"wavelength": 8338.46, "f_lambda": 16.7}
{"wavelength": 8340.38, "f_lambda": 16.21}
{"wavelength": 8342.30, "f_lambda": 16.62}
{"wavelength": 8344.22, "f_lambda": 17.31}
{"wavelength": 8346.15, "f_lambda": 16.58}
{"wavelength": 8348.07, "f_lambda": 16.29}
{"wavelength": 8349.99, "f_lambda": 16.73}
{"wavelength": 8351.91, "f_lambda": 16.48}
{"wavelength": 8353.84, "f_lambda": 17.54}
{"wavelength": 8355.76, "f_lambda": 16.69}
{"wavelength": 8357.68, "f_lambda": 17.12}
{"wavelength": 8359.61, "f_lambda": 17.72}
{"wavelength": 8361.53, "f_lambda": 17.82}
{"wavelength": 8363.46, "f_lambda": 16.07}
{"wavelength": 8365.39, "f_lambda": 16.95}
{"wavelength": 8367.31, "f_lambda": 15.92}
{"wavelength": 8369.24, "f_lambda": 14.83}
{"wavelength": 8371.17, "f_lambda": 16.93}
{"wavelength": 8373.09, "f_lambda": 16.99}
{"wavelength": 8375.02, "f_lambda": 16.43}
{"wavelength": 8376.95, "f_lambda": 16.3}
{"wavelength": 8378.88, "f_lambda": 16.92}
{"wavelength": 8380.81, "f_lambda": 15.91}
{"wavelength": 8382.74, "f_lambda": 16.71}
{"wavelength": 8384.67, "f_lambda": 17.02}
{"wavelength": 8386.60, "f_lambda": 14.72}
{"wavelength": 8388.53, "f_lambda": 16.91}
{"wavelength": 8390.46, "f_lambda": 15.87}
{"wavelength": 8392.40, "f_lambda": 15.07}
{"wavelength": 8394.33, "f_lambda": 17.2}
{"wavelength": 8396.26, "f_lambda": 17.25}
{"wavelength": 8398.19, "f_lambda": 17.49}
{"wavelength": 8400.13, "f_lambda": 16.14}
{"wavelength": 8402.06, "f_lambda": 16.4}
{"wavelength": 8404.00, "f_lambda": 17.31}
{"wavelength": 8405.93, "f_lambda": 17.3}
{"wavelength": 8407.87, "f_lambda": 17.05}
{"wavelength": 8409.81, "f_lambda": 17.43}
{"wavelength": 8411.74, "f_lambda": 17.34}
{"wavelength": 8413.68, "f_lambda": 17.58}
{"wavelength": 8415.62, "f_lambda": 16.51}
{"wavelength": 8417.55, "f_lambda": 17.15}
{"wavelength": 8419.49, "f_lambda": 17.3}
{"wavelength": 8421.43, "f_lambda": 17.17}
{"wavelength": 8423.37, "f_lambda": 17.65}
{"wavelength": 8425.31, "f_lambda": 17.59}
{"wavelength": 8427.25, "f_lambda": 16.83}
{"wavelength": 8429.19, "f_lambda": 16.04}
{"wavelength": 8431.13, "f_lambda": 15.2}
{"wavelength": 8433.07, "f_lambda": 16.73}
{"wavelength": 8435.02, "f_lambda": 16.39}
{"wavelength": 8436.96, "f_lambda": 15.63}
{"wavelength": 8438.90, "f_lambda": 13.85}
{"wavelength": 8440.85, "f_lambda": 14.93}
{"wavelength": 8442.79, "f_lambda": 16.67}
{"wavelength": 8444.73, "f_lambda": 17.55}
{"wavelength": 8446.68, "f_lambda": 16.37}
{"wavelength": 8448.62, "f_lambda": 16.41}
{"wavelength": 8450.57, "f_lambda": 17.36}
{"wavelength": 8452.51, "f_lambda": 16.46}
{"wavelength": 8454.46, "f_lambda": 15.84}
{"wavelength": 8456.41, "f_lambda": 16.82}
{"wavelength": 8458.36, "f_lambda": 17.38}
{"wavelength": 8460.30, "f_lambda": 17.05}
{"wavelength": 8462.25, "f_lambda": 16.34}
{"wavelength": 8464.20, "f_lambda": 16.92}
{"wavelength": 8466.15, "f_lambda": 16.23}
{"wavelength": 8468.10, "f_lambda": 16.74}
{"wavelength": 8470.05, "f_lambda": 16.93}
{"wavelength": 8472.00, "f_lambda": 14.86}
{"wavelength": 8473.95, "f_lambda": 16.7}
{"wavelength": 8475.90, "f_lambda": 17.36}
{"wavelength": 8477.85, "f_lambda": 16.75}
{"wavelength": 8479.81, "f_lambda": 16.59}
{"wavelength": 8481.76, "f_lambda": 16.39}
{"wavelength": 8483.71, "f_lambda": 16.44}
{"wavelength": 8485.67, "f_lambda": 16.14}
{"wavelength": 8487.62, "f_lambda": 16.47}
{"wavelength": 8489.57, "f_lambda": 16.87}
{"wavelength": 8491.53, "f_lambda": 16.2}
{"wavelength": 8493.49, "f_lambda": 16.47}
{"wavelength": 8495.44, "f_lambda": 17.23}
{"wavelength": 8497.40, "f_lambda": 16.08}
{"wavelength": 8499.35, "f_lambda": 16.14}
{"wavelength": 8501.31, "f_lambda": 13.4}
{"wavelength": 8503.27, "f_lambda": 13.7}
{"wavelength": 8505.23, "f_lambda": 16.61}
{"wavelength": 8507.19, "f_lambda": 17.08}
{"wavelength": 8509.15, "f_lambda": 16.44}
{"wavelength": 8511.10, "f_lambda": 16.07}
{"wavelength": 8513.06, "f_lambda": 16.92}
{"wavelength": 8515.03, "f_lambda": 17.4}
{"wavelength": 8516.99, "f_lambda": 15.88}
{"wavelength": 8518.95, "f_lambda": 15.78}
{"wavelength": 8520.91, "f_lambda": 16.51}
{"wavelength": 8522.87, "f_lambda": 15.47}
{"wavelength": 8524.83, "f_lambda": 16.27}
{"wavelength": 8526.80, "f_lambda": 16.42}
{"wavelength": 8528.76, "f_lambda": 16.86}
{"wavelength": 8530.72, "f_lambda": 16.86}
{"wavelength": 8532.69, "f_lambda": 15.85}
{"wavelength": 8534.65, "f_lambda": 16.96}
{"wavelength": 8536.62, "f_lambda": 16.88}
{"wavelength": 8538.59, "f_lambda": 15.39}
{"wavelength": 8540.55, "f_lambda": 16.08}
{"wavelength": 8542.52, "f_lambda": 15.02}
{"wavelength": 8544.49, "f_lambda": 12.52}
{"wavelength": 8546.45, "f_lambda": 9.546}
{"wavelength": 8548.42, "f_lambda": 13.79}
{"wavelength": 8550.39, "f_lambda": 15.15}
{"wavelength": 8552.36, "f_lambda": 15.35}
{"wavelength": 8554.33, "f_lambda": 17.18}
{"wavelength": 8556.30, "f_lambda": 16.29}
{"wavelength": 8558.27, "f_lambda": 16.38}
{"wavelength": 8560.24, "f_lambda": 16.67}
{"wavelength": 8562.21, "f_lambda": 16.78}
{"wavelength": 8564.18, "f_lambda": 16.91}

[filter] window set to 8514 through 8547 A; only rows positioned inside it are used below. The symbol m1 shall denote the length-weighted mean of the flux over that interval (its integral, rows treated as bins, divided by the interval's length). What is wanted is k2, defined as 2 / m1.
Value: 0.127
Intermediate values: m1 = 15.7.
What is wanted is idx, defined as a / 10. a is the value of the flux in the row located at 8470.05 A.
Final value 1.69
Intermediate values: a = 16.93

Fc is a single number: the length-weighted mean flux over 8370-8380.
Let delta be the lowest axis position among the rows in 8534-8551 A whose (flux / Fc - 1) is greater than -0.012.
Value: 8534.65 A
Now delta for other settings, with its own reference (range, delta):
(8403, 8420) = 8404.00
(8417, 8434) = 8417.55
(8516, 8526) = 8520.91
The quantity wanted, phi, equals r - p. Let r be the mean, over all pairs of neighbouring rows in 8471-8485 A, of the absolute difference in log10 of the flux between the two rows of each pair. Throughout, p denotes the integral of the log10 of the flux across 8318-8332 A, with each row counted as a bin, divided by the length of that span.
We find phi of -1.21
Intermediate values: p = 1.228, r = 0.016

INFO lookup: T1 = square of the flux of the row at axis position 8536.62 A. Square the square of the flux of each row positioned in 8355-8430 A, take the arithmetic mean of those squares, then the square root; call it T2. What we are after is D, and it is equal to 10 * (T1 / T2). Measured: 10.1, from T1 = 285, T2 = 283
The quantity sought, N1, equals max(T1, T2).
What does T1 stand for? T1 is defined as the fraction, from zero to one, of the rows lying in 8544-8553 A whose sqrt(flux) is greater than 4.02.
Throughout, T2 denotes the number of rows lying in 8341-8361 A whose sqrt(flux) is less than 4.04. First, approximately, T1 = 0.00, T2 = 1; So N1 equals 1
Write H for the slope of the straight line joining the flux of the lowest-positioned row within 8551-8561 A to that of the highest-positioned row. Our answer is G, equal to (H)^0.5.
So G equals 0.41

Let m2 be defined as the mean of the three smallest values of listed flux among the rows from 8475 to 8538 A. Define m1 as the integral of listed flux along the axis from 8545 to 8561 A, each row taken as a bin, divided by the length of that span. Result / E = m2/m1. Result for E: 0.95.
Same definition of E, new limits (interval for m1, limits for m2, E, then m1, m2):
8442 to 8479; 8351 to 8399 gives 0.89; 16.7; 14.9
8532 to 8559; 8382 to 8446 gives 0.96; 15.2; 14.5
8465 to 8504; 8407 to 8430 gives 1.02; 16.2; 16.5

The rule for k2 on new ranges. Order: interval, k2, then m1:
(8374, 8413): 0.120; 16.6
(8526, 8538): 0.120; 16.6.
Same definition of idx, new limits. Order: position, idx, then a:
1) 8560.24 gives 1.67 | 16.67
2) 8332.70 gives 1.62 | 16.24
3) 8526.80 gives 1.64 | 16.42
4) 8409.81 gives 1.74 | 17.43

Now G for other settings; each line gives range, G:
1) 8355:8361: 0.52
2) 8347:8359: 0.29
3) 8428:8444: 0.22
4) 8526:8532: 0.34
